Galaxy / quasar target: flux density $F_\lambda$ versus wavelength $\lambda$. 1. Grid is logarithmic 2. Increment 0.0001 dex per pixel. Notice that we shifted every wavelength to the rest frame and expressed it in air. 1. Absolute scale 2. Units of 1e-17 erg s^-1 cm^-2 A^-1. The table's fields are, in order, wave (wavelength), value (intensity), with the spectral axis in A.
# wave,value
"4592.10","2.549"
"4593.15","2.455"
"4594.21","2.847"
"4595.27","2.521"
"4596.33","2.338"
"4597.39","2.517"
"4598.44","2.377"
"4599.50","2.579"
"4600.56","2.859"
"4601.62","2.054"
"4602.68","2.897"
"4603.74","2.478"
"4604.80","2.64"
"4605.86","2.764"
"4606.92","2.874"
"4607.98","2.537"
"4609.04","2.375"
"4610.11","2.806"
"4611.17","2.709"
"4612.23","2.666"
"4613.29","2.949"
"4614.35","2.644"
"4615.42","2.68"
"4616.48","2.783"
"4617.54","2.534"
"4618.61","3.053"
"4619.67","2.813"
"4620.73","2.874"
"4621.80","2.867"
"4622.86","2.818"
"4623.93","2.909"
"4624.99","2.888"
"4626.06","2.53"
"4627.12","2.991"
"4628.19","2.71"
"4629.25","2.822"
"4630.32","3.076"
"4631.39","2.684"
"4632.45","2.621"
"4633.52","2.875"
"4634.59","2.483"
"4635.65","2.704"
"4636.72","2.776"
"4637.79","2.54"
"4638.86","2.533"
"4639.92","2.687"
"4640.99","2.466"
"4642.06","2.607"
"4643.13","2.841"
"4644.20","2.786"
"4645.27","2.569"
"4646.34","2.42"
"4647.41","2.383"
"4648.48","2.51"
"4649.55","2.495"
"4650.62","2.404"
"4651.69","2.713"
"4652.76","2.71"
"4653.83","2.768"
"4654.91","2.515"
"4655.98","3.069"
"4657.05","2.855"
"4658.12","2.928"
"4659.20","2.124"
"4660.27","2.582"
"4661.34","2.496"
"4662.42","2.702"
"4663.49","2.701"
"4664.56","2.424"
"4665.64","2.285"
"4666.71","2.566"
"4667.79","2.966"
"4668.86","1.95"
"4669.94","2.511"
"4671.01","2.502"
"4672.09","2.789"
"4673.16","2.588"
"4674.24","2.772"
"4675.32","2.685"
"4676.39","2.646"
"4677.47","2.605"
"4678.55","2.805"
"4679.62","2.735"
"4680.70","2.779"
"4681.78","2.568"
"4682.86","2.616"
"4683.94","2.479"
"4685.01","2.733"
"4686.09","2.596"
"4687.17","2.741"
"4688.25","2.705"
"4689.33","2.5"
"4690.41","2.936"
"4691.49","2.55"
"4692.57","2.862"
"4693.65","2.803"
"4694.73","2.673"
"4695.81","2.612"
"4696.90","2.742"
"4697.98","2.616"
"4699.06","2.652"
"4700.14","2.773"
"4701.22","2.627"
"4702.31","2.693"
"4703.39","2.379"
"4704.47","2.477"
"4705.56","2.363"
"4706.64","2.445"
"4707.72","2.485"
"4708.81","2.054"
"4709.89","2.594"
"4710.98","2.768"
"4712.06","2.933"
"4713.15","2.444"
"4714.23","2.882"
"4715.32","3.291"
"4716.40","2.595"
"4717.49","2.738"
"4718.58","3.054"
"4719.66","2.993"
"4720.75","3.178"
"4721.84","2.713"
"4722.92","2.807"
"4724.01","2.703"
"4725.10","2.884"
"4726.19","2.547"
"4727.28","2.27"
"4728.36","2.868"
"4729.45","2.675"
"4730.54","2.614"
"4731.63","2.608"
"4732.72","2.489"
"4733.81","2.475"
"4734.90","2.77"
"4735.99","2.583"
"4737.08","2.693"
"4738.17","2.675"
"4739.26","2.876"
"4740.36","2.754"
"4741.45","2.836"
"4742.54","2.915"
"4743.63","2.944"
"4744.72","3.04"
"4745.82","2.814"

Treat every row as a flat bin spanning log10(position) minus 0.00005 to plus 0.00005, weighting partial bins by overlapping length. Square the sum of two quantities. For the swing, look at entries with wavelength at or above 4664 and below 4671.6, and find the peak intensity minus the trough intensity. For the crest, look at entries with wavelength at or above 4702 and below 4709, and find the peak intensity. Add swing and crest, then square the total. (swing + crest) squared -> 13.8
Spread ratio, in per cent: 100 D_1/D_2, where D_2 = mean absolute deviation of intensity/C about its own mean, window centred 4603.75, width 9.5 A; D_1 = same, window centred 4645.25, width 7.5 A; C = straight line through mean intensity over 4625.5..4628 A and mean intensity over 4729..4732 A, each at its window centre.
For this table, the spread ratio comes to 69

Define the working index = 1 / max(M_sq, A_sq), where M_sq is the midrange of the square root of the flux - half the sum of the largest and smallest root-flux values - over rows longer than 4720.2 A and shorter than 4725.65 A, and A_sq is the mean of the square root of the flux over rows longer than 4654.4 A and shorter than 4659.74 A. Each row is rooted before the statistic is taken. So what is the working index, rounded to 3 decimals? 0.584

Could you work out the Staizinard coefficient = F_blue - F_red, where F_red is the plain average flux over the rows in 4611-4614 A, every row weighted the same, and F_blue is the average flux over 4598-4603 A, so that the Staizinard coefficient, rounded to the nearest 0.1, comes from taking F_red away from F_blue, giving -0.2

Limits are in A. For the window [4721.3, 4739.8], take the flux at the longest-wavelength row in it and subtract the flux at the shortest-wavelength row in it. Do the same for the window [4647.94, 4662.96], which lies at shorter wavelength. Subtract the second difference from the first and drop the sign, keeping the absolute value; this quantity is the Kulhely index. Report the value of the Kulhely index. 0.03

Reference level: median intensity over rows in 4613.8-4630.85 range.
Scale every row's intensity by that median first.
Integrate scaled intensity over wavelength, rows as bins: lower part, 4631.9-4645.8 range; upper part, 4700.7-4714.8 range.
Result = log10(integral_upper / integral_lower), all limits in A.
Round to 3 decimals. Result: -0.011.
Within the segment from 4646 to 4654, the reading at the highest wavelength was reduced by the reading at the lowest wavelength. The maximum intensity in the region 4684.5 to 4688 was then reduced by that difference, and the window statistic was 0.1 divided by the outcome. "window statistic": 0.0418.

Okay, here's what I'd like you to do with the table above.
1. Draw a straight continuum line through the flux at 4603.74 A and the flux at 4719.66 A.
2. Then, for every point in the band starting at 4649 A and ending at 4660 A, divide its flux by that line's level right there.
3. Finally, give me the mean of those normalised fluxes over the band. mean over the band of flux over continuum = 0.98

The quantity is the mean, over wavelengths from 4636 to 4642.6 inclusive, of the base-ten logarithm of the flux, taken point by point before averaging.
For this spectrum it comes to 0.415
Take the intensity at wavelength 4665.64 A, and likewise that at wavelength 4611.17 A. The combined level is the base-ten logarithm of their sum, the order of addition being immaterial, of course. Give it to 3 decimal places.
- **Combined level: 0.698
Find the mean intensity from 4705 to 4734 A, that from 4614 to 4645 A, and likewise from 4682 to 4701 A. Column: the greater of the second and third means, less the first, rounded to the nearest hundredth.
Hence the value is 0.06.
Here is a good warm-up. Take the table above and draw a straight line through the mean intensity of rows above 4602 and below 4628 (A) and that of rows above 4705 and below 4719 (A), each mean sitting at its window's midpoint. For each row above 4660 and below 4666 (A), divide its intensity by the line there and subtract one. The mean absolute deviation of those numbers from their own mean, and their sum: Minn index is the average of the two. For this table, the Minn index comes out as -0.17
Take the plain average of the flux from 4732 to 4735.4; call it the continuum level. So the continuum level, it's 2.58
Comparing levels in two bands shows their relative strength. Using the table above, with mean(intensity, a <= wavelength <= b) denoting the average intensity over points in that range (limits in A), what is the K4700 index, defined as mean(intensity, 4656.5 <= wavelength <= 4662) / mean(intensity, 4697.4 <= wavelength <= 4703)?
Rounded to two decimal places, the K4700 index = 0.97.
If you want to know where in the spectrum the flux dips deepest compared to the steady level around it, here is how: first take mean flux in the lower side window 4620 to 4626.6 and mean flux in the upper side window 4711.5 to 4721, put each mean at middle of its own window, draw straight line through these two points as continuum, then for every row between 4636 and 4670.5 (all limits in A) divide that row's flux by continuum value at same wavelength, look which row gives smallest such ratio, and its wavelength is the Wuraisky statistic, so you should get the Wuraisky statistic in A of 4668.86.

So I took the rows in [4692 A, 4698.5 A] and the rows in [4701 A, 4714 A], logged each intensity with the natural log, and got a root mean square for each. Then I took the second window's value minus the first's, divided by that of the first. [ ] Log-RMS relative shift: -0.07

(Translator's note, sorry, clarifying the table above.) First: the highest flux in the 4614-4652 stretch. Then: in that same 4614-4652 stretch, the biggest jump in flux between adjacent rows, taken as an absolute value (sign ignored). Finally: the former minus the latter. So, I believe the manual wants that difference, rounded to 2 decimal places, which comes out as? 2.56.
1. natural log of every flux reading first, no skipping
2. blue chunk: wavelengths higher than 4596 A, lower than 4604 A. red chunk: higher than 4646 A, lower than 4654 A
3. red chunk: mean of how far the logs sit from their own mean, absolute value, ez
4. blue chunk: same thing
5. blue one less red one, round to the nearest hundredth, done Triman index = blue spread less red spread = 0.03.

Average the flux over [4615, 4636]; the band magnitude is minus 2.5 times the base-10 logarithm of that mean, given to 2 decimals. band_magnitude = -1.11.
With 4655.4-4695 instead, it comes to -1.06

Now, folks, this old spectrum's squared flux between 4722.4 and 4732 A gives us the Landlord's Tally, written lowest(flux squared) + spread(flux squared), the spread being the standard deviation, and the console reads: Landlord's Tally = 6.1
